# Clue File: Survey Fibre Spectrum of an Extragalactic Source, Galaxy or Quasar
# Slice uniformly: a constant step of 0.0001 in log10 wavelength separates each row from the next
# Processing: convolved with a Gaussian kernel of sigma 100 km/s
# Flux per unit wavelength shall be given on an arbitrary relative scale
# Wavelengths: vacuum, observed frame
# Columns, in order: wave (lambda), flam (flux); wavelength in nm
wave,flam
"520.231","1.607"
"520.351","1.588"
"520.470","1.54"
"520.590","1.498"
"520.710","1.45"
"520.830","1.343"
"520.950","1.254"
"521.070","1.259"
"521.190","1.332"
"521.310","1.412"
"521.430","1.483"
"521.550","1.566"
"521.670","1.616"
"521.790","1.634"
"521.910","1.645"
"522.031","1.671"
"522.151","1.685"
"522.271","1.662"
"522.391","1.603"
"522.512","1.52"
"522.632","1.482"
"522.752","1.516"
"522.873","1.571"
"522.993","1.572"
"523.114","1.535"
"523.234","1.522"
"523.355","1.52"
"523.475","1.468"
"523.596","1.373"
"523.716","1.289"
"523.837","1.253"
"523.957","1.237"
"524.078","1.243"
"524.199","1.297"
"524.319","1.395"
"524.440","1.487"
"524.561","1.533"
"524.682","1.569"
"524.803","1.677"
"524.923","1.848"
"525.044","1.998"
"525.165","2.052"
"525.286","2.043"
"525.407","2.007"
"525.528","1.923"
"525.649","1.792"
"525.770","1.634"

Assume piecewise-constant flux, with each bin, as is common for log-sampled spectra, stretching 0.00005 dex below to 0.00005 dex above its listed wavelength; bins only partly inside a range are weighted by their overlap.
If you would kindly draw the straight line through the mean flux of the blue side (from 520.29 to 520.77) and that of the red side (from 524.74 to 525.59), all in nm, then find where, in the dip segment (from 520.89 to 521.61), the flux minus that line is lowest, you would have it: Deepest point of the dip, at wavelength 521.070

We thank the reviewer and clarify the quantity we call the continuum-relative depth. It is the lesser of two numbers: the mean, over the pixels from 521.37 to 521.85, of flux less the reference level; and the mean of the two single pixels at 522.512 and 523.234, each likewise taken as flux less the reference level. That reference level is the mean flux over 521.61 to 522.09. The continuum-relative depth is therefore -0.12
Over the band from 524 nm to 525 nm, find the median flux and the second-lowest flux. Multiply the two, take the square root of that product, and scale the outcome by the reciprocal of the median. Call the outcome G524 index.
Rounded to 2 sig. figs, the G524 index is 0.93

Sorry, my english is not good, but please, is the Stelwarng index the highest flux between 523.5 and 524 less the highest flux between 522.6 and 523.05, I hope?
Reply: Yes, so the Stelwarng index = -0.2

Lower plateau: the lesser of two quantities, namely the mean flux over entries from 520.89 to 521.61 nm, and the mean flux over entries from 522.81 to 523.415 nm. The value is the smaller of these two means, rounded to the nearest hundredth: 1.38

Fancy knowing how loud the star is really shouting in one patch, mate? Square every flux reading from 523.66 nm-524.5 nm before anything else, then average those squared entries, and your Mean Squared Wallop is 1.74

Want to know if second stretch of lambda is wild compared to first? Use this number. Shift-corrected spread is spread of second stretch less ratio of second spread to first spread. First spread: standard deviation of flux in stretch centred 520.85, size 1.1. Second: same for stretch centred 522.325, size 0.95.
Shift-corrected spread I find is -0.6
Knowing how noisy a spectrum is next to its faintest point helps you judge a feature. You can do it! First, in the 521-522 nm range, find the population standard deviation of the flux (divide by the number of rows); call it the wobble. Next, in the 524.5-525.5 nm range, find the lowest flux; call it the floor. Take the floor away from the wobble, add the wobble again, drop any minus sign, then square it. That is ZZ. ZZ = 1.58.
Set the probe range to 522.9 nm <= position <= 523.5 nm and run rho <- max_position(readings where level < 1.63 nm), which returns 523.475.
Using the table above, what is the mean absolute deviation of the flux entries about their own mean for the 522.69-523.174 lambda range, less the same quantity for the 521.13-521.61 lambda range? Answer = -0.053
